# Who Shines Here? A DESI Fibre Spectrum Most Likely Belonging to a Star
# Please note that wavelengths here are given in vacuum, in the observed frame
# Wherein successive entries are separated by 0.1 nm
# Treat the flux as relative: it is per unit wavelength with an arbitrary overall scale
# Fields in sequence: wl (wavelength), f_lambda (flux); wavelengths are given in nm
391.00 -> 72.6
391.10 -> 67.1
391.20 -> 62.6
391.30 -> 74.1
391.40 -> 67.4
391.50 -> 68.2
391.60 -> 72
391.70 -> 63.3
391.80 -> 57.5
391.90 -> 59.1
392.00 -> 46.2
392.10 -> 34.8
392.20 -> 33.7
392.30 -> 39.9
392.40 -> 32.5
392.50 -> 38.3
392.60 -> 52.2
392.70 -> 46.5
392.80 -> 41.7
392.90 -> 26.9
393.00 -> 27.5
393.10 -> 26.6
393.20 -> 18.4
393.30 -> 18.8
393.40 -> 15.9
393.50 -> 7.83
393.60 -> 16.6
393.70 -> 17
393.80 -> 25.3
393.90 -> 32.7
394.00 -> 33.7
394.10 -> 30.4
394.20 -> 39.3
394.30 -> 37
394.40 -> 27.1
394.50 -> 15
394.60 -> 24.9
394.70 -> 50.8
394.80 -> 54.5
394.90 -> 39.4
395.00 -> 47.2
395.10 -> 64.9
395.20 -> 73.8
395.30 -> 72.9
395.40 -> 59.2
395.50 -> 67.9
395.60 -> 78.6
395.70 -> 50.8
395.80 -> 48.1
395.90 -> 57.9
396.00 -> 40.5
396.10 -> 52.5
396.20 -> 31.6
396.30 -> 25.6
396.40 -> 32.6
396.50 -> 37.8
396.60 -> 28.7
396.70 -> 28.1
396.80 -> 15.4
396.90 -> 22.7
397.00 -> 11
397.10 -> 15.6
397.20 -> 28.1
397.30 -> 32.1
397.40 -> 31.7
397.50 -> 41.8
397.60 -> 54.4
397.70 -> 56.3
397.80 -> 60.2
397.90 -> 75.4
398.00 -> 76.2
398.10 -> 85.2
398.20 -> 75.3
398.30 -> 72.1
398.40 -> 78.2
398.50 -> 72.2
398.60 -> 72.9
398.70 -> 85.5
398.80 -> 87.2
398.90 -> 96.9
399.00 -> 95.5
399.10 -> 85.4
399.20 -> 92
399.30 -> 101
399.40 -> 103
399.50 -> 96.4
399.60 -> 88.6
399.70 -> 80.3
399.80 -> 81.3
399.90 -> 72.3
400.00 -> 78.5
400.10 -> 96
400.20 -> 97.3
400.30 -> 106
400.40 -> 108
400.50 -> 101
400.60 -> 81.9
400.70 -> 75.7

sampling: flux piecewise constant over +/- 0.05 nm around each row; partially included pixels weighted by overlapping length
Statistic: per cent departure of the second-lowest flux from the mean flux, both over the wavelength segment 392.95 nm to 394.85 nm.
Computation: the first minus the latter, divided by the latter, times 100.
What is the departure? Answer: -45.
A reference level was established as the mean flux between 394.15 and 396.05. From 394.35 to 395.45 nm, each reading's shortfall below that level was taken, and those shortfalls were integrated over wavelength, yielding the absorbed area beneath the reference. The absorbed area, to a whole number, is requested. 2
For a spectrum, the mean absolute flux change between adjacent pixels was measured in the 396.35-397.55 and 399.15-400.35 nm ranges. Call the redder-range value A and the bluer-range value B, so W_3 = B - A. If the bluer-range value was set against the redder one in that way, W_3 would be 0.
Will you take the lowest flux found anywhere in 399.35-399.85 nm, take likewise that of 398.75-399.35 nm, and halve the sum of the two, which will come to 83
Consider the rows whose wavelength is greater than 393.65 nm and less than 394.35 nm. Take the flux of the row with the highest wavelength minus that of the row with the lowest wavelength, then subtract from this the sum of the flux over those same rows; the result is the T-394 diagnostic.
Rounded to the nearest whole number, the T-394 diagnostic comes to -195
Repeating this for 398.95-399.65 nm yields -669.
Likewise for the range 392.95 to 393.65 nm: -143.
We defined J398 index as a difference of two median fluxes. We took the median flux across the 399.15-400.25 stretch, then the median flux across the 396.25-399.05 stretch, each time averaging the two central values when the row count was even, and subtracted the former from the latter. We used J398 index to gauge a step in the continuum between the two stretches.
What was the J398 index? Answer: -37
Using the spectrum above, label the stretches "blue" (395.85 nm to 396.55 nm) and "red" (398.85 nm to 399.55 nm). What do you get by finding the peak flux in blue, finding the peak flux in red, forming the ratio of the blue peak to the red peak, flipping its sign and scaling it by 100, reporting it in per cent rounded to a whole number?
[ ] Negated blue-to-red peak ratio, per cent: -56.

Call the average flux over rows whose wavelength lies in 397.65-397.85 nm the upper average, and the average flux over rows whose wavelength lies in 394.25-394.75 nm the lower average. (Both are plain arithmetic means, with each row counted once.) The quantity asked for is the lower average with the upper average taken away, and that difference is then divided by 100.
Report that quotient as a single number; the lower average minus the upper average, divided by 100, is -0.27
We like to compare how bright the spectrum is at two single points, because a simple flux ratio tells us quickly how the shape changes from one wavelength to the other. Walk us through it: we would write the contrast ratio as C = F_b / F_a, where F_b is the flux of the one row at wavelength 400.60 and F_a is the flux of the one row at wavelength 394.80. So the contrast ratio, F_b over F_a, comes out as 1.50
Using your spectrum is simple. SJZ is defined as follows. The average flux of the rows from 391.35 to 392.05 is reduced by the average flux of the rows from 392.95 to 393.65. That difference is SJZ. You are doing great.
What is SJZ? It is 43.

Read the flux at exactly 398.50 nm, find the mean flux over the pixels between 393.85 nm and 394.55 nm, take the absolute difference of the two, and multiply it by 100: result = 4146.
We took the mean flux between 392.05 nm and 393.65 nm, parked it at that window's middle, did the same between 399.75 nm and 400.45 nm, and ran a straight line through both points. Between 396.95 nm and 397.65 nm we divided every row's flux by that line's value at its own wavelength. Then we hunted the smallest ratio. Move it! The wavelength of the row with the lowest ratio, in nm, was 397.00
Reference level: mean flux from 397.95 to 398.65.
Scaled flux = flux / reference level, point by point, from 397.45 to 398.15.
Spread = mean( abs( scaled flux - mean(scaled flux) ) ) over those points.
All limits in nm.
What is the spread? 0.17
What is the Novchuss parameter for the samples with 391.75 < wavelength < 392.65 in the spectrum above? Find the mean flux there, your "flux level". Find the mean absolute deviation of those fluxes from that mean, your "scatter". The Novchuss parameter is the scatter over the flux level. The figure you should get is 0.20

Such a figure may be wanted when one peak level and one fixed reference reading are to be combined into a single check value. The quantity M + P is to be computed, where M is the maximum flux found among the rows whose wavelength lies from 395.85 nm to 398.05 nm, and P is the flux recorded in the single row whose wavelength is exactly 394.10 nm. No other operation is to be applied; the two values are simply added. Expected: 107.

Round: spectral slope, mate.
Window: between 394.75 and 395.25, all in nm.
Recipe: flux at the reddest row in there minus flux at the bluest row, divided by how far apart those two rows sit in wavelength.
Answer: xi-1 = 48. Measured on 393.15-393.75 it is -3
